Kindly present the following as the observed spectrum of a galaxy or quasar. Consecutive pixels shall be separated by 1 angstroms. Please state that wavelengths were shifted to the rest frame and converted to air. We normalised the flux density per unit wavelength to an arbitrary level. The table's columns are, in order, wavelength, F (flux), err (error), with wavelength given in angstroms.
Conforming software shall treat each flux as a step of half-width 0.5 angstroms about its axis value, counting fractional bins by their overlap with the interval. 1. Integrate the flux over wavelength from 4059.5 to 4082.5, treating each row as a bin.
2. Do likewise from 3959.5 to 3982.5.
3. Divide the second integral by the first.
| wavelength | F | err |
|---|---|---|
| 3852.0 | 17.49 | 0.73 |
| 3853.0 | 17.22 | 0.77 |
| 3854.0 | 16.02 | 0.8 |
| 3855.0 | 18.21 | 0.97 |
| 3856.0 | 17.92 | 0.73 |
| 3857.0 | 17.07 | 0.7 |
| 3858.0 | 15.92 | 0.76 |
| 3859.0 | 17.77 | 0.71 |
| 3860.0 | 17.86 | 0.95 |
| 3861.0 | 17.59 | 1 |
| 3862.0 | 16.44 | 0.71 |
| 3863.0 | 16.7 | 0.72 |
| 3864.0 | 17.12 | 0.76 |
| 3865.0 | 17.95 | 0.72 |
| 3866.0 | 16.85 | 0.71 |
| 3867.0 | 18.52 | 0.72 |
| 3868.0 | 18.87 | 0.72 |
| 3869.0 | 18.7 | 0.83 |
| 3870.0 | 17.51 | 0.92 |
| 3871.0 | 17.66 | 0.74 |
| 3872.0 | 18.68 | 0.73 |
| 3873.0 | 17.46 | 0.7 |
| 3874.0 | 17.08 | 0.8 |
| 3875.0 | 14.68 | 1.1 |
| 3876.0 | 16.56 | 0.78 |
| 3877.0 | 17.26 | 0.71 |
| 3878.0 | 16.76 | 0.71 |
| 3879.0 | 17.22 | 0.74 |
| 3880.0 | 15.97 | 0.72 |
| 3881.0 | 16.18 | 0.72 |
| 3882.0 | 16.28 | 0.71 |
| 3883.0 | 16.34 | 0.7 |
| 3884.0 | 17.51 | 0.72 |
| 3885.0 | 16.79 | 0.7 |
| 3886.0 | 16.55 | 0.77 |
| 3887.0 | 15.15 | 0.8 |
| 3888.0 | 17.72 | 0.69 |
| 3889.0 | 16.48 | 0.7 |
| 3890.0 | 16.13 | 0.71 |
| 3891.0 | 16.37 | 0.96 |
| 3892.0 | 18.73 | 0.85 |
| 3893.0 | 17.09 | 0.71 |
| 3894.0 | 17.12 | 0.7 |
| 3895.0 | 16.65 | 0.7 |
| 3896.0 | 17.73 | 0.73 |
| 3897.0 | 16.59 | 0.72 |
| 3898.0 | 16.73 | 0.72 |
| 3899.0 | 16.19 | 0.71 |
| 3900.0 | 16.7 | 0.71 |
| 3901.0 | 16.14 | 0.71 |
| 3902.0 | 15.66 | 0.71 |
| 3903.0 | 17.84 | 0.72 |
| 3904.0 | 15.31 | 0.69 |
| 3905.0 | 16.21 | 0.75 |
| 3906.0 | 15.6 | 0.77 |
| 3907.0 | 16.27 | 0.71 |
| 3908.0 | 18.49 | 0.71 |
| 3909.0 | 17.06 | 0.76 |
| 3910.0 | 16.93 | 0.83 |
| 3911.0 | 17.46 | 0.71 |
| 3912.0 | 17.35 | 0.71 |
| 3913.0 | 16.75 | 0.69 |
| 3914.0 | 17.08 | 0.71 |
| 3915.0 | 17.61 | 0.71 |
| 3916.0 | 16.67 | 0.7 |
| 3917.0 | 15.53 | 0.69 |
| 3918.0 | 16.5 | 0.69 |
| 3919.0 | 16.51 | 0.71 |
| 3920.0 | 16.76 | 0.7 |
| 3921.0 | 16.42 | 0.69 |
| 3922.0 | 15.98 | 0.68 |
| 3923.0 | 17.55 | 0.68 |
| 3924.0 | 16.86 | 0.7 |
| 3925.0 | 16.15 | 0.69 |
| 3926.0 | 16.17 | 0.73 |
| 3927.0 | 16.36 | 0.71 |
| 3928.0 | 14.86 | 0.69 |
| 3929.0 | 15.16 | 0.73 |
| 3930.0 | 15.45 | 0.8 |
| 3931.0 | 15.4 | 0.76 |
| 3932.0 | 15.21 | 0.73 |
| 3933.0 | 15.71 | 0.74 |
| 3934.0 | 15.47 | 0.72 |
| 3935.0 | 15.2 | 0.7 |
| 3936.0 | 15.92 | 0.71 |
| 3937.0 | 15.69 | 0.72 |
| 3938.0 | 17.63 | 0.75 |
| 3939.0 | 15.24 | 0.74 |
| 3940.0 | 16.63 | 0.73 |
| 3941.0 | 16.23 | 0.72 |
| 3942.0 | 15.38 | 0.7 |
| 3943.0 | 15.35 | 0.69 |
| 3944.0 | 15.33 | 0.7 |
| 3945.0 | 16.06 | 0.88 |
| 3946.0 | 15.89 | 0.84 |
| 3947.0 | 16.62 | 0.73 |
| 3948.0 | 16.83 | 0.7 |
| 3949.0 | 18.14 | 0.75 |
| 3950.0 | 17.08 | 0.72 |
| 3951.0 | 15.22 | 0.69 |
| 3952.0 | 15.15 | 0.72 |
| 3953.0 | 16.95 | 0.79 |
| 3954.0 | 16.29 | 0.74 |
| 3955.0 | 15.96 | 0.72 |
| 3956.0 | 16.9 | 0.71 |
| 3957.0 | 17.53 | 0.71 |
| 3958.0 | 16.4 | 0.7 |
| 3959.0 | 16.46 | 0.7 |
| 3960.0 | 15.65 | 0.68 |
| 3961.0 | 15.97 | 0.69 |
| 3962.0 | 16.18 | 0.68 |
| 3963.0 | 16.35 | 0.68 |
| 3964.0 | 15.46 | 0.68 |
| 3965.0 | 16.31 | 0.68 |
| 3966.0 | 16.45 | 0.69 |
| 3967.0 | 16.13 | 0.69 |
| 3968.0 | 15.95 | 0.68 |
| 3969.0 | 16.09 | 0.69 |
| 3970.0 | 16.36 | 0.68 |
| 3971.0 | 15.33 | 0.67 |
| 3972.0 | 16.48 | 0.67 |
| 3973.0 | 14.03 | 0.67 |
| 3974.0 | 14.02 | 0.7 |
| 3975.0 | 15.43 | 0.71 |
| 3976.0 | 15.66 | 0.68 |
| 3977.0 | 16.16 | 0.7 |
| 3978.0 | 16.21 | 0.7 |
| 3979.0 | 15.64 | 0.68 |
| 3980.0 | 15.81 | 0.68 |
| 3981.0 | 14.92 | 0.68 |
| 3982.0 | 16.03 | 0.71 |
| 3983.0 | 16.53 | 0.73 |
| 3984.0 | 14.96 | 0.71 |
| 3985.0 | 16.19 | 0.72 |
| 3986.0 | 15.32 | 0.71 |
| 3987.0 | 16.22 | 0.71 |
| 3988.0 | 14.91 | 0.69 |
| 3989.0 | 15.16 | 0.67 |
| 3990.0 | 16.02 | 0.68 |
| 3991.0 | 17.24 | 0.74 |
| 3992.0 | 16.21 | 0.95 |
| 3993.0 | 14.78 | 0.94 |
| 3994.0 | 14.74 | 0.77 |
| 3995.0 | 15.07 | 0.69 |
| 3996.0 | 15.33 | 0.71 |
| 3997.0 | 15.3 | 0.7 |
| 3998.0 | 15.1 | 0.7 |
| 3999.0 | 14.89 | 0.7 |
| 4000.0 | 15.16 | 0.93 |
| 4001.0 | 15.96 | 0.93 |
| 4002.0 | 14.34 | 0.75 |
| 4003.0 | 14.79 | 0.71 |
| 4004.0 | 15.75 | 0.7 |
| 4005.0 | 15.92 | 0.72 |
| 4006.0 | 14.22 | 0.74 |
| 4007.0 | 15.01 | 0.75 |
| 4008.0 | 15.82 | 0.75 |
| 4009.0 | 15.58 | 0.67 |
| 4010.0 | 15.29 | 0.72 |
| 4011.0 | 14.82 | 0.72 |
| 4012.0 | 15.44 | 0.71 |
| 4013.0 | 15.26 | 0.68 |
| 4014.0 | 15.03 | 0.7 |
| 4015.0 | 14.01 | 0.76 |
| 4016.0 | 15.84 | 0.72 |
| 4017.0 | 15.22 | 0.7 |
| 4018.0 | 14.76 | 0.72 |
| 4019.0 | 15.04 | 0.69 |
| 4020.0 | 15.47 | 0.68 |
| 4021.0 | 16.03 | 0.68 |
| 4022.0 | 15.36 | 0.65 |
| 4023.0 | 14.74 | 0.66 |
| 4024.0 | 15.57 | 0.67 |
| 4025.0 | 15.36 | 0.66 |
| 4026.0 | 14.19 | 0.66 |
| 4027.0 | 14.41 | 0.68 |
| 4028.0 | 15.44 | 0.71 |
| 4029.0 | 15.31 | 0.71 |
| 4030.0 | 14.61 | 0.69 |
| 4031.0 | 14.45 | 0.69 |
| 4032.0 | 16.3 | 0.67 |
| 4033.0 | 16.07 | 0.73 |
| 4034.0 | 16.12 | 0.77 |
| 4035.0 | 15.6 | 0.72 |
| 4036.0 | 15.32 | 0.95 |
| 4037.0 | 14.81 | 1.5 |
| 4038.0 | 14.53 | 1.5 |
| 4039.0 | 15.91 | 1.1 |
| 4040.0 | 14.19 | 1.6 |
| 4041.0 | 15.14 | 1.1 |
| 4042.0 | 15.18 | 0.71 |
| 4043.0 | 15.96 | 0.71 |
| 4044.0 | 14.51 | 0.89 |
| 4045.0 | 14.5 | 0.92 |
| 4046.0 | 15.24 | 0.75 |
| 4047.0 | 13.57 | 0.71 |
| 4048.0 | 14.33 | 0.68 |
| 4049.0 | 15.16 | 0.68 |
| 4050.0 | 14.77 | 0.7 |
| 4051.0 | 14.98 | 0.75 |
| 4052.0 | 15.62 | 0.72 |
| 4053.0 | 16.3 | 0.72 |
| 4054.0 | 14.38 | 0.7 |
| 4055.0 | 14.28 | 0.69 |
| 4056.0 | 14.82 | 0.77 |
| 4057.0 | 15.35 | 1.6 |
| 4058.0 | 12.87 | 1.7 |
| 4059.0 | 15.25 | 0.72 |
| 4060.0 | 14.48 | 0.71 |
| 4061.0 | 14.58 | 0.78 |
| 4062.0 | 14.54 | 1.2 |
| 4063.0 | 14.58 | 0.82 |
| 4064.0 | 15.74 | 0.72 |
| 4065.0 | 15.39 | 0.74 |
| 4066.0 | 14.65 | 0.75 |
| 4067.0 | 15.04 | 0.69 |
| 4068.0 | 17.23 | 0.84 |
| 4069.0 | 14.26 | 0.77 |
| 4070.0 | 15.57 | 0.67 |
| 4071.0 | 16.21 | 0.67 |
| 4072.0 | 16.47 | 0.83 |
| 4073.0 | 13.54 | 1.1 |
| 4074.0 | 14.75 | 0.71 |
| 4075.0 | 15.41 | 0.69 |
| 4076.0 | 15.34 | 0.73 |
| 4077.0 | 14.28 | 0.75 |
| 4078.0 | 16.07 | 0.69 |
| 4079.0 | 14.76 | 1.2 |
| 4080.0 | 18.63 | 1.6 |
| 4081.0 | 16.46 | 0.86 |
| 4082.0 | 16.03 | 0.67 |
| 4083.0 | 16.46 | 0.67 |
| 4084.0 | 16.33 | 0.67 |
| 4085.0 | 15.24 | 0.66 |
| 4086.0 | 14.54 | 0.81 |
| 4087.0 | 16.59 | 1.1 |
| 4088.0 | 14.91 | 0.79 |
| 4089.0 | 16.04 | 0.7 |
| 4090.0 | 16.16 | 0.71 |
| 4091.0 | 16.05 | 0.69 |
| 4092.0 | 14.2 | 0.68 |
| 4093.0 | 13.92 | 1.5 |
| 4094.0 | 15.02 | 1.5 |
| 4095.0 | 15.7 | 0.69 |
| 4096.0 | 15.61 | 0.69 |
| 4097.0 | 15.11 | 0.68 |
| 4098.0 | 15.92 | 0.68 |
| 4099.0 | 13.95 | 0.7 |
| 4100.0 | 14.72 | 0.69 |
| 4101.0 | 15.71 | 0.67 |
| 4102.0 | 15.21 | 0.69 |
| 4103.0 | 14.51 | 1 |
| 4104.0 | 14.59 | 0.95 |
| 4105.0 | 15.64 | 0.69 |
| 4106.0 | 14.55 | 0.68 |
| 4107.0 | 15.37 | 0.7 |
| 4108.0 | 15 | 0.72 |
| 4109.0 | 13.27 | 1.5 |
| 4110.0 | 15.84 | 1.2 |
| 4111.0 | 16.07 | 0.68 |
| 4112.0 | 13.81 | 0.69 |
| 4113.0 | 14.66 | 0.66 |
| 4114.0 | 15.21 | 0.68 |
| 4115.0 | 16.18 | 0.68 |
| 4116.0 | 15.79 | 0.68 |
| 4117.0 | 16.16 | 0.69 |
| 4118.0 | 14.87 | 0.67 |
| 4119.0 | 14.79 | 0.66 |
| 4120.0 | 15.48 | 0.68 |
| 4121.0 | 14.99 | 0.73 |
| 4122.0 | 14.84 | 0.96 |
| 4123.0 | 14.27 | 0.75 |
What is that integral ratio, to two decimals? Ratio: 1.02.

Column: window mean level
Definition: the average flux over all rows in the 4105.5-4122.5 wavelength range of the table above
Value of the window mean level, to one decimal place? 15.1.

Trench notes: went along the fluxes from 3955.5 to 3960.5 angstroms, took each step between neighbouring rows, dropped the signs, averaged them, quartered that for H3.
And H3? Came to 0.164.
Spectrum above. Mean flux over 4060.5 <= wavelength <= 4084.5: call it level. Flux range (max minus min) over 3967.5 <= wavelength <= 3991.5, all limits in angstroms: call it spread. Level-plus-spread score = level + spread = 18.7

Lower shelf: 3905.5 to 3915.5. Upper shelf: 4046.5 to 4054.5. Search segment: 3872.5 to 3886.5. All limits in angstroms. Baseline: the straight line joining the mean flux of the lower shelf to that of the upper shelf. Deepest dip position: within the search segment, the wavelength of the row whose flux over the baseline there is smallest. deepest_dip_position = 3875.0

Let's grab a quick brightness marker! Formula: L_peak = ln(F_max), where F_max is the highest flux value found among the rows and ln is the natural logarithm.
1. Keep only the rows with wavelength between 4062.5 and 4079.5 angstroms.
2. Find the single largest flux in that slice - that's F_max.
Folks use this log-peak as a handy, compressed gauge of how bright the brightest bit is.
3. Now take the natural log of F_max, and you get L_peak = 2.847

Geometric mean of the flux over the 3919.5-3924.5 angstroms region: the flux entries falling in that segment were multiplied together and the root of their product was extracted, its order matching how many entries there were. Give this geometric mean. 16.7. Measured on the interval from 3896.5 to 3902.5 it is 16.3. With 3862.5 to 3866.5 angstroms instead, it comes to 17.1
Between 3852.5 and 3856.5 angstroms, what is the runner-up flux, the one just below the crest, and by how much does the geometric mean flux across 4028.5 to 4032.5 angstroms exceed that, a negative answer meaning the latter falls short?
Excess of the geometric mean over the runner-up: -2.8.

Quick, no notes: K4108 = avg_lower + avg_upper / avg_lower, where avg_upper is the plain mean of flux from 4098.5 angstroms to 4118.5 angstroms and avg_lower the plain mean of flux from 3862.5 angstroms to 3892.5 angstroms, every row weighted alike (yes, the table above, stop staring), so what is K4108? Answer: 17.9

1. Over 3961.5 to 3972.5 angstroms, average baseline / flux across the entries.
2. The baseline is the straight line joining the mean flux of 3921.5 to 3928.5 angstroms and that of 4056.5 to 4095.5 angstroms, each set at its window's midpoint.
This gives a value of 1.00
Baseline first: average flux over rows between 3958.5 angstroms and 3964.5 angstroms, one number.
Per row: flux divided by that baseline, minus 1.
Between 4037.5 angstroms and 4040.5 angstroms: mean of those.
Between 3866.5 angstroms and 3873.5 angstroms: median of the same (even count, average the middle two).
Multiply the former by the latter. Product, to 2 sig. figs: -0.011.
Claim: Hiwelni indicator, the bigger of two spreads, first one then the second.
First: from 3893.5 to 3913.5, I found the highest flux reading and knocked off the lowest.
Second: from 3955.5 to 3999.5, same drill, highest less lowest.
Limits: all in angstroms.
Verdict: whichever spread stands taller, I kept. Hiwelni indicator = 3.5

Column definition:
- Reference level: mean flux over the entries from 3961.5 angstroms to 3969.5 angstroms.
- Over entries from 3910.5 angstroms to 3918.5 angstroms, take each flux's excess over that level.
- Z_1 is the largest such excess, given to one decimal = 1.5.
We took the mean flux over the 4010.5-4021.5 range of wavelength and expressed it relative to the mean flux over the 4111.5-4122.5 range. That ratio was 1.00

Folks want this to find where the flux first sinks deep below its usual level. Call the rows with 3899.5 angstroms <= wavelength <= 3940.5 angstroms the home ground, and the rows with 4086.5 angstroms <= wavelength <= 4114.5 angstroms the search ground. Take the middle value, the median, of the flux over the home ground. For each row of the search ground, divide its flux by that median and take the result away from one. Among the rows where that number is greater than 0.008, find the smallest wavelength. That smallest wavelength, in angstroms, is 4088.0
